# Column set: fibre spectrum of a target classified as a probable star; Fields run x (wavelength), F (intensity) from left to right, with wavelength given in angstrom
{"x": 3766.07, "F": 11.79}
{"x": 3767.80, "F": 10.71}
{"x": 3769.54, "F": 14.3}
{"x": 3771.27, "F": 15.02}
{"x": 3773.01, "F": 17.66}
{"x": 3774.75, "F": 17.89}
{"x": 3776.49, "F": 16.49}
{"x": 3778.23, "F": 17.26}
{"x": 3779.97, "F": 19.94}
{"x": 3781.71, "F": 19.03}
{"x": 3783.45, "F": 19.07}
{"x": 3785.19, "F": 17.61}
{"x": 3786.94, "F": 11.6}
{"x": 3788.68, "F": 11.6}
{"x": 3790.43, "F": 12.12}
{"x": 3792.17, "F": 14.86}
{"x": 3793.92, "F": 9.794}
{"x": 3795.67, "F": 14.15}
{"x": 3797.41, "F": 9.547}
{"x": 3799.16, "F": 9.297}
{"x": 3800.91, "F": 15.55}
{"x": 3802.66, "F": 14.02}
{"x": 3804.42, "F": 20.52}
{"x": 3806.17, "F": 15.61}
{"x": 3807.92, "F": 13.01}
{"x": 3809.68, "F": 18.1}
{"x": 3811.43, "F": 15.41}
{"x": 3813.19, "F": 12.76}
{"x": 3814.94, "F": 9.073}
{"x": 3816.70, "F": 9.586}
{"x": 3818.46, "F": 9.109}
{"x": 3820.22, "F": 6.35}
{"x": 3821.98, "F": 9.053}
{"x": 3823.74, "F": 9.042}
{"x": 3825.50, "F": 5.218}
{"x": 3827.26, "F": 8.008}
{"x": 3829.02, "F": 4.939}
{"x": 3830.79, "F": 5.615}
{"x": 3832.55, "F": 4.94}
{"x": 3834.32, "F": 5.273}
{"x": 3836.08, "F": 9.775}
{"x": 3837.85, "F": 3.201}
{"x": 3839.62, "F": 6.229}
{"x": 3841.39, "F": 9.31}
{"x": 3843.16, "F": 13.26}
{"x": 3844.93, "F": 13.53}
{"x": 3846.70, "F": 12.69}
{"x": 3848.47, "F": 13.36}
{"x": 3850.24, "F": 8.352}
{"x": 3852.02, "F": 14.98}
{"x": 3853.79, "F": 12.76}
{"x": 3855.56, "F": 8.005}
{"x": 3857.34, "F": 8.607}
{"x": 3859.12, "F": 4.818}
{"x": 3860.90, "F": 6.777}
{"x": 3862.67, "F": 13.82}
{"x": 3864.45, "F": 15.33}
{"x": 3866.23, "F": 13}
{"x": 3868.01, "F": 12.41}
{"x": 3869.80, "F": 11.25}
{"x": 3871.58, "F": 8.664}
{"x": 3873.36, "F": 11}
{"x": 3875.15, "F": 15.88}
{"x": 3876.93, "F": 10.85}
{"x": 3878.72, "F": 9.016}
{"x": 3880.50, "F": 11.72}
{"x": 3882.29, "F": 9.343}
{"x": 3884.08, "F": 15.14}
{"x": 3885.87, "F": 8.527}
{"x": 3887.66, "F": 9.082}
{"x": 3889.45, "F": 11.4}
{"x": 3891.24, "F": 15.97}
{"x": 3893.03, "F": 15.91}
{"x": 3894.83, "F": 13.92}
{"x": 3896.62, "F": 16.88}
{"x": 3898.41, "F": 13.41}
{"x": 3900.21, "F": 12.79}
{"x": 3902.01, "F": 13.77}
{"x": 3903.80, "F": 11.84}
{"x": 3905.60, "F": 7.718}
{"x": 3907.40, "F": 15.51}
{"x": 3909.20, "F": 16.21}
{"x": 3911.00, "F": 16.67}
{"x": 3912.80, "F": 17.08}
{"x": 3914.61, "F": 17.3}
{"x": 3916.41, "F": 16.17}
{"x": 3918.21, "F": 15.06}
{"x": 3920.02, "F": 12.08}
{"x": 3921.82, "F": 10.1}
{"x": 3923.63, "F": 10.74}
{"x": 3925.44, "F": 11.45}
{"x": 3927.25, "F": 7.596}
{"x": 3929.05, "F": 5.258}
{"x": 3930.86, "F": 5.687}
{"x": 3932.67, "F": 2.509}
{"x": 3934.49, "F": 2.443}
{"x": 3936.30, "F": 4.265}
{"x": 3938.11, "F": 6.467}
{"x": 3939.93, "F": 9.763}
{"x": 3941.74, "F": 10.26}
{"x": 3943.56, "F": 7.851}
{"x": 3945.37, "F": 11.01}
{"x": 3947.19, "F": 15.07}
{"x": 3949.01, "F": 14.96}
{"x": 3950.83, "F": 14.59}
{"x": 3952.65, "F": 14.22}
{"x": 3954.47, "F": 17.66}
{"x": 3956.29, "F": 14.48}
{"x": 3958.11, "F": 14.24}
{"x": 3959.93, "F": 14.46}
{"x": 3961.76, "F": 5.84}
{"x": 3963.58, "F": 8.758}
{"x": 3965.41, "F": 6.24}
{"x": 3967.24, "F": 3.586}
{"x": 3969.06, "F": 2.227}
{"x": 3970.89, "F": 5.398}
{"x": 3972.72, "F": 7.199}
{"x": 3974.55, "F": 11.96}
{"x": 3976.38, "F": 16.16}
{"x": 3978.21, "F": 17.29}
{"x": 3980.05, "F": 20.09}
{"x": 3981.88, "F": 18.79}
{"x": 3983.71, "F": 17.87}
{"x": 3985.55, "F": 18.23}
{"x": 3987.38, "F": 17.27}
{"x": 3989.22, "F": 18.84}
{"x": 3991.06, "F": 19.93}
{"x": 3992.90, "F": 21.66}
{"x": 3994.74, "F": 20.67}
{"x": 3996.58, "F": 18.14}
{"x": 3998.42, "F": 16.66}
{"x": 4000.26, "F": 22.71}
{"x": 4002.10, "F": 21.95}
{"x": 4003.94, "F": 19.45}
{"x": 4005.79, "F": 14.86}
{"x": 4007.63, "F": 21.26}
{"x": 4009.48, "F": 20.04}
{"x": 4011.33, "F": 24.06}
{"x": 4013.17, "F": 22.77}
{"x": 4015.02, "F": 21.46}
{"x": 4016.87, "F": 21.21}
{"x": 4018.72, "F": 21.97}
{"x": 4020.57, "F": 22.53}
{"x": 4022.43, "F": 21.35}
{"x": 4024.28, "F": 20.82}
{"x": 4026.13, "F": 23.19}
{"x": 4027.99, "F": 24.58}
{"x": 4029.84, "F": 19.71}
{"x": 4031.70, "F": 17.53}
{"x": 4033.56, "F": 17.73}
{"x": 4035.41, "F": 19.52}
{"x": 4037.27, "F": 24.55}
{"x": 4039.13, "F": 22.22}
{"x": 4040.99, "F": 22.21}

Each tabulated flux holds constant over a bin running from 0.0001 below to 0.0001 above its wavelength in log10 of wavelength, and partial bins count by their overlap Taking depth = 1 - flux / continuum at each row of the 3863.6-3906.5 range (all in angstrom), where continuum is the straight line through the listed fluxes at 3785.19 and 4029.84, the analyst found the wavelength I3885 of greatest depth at 3905.60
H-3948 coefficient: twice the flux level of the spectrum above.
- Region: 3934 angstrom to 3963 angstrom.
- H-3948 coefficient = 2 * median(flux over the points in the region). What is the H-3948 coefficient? 25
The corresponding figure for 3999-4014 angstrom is 43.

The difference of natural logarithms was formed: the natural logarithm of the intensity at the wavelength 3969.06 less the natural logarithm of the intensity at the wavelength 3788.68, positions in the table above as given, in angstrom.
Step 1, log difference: -1.7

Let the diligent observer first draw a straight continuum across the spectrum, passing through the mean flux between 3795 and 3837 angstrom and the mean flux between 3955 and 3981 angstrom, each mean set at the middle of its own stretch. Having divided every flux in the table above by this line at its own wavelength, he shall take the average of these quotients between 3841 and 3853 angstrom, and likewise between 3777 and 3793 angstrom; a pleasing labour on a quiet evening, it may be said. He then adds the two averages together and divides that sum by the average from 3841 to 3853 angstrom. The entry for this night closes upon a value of 2.30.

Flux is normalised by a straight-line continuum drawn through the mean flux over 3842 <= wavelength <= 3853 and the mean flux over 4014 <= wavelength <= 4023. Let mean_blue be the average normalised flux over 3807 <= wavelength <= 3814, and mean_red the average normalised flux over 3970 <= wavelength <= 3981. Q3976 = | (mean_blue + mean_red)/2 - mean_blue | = 0.36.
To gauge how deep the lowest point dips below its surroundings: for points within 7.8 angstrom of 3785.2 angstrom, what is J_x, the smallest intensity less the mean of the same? -4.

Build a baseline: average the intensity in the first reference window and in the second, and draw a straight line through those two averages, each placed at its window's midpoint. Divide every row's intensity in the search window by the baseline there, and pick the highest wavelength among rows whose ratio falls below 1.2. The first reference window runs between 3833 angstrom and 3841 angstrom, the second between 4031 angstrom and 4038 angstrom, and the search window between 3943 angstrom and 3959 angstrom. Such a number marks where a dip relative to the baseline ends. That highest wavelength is 3958.11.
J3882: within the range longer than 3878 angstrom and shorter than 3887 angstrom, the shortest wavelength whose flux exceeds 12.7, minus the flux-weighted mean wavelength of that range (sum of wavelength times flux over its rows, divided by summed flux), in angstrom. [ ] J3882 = 1.7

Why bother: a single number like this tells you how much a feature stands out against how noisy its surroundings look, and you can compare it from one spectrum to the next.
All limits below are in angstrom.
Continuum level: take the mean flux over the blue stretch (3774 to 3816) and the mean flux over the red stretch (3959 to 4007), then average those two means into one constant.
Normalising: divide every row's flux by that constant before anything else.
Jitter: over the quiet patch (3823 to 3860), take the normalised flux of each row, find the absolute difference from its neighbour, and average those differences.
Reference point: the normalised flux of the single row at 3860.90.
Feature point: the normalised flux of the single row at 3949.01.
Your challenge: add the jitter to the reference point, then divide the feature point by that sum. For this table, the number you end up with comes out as 1.55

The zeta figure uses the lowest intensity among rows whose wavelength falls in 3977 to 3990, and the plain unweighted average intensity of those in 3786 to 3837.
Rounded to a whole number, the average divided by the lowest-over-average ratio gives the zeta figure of 7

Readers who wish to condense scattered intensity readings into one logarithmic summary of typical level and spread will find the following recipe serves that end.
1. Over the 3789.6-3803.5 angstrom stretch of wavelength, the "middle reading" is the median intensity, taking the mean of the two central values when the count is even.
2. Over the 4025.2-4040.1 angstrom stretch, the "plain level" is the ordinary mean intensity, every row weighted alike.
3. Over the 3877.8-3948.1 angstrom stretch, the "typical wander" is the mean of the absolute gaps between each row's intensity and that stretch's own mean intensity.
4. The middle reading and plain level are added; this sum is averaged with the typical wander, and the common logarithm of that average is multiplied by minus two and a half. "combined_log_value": -3.19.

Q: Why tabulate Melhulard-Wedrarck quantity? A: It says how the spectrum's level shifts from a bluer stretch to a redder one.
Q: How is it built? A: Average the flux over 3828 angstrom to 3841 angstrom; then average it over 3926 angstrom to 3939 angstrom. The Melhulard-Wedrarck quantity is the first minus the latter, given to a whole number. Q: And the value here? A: 1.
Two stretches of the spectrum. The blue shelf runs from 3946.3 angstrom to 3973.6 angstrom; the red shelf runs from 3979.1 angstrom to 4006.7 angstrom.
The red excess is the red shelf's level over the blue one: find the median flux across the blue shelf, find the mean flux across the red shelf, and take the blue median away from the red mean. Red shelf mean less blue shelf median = 5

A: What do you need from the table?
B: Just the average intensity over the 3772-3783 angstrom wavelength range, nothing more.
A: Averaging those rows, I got 18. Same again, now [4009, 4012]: 22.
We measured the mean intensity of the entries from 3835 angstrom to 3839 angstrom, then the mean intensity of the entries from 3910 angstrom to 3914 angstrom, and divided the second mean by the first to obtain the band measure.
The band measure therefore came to 2.6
